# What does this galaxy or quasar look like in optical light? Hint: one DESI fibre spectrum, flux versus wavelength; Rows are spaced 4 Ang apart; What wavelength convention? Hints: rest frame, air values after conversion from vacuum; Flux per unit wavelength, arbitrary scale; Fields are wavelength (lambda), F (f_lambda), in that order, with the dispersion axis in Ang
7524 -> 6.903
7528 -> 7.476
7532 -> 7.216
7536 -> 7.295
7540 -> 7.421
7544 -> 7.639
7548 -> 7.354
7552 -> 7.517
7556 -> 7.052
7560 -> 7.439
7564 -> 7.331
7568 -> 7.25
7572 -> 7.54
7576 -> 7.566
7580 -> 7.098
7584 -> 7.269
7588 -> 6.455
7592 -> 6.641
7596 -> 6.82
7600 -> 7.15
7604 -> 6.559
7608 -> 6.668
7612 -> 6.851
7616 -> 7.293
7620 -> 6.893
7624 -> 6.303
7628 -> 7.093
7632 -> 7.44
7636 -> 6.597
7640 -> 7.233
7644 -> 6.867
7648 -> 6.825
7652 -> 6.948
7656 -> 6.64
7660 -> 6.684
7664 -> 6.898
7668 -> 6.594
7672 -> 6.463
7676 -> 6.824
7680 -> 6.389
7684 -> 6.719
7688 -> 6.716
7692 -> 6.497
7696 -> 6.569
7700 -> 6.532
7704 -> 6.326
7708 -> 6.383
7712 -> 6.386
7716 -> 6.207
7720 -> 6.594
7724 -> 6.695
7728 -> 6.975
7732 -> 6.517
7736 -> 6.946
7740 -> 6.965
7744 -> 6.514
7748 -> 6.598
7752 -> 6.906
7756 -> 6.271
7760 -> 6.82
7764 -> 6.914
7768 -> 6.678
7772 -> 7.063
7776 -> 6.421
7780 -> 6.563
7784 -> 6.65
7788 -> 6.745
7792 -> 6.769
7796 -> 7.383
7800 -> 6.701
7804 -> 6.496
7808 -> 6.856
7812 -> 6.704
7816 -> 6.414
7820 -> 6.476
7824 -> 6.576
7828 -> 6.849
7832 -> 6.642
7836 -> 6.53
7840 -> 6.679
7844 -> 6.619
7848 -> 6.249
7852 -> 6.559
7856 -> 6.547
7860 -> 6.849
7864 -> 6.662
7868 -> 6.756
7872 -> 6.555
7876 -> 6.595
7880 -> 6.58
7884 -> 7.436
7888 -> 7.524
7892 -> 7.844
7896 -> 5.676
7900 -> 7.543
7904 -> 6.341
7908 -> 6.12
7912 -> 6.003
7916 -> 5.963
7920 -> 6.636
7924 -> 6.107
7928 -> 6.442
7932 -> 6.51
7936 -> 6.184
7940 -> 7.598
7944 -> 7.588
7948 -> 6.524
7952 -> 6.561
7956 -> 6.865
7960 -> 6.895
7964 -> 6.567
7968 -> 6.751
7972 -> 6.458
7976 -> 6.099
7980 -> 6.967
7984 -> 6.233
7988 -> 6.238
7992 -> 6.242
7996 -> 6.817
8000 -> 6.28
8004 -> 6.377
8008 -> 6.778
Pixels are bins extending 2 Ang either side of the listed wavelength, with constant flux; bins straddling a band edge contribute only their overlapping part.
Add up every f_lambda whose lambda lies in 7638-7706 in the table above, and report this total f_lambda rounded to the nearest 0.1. 113.7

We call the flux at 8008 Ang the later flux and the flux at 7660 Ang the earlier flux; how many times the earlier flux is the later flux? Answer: 1.01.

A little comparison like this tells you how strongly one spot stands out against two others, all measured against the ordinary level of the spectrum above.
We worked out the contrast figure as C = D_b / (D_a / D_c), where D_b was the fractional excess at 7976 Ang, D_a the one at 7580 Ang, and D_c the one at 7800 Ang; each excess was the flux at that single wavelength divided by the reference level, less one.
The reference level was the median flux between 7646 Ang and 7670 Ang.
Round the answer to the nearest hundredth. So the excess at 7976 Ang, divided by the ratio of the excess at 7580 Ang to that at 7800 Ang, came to 0.02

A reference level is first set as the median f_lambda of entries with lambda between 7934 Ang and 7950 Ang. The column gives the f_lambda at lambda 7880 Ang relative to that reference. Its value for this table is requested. -0.48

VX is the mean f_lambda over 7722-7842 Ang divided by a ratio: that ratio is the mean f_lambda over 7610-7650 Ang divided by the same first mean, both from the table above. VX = 6.49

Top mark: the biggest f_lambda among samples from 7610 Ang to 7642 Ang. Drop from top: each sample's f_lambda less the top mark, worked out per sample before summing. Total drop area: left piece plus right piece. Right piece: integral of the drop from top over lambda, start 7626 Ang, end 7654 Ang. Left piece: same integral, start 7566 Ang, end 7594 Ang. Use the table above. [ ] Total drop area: -21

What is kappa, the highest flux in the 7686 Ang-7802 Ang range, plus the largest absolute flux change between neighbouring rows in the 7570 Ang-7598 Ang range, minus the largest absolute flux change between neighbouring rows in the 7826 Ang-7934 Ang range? 6.03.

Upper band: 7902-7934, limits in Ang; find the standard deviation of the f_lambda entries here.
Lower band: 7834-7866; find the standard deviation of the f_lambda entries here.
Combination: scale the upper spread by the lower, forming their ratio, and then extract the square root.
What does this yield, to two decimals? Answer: 1.21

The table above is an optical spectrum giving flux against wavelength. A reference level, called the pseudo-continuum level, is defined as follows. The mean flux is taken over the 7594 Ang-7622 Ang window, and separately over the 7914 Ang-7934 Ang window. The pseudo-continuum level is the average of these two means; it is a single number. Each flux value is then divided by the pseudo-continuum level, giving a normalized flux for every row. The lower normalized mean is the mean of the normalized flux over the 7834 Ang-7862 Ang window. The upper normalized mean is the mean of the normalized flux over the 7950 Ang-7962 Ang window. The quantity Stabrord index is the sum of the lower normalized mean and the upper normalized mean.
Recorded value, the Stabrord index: 2.02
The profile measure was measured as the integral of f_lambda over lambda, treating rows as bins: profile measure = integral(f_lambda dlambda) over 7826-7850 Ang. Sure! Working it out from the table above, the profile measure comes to 158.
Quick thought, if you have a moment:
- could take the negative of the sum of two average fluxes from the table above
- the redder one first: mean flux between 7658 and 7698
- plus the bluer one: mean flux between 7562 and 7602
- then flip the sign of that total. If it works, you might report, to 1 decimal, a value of -13.7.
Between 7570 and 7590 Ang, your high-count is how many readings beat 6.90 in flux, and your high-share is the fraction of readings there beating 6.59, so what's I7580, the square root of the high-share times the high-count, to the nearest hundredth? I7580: 1.79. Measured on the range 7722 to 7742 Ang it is 1.55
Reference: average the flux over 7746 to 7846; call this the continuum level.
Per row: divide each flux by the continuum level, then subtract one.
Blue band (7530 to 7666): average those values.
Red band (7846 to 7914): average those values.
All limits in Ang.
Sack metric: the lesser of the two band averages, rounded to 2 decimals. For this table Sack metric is 0.00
